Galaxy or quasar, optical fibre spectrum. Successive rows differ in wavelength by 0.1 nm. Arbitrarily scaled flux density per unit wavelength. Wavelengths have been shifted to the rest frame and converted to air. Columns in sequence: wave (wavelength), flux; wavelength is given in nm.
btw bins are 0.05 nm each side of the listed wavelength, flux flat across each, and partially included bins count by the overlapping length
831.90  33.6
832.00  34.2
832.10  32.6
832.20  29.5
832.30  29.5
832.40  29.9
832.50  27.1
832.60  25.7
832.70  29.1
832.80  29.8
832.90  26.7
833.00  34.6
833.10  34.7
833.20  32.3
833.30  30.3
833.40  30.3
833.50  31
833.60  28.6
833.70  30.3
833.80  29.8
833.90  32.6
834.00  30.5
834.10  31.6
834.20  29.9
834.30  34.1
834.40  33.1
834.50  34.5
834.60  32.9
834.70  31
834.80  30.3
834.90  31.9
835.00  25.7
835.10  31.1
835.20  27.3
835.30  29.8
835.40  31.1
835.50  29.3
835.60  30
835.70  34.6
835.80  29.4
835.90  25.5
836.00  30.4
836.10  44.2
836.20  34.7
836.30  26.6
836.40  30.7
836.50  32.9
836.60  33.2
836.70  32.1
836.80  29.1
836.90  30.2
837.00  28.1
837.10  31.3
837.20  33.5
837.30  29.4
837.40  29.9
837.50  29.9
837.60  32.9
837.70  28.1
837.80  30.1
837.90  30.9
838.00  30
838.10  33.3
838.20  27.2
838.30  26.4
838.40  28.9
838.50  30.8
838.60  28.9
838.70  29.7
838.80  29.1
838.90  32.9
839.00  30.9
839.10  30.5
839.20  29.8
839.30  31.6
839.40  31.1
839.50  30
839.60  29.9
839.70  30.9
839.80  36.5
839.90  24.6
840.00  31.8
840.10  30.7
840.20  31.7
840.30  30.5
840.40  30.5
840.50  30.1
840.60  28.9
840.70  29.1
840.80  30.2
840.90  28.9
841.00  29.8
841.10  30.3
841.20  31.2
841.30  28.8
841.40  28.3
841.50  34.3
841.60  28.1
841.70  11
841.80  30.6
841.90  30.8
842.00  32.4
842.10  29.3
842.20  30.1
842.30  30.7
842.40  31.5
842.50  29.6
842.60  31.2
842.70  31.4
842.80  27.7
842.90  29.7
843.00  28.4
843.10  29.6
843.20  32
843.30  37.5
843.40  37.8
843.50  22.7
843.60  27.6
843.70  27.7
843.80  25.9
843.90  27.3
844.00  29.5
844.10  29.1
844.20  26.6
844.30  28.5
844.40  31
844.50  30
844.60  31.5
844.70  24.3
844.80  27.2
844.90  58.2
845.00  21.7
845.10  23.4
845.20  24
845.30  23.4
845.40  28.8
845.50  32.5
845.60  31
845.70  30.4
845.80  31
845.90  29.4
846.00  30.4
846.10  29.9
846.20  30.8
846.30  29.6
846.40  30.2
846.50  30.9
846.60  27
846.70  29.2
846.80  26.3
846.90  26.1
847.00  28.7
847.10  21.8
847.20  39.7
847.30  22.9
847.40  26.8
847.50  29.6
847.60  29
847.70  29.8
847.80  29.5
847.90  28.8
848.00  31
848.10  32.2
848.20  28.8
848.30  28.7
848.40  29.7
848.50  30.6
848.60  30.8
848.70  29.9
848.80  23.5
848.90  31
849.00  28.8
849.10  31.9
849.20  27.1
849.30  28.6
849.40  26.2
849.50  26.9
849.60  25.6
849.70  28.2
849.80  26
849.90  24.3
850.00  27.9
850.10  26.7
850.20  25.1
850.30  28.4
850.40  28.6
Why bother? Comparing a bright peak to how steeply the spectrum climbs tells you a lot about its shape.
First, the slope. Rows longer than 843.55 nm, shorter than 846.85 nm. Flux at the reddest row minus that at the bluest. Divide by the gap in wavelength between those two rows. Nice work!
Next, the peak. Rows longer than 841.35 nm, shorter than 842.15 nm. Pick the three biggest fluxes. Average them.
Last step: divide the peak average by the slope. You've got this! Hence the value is -80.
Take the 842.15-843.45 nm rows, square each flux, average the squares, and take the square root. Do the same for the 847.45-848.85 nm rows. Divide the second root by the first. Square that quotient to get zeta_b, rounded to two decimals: 0.88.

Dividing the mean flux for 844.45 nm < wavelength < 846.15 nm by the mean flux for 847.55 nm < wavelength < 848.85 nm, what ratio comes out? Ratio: 1.01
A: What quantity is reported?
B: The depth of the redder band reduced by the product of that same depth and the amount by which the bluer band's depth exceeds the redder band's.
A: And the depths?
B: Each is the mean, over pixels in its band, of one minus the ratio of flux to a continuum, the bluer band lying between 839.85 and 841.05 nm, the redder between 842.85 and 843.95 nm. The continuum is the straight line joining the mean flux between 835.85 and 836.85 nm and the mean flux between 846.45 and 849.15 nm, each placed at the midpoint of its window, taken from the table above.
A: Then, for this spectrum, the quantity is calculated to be 0.016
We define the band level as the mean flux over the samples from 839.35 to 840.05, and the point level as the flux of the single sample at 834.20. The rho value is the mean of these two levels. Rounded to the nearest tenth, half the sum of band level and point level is 30.3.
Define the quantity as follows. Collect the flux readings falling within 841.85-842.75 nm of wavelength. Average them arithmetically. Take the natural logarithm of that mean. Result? 3.43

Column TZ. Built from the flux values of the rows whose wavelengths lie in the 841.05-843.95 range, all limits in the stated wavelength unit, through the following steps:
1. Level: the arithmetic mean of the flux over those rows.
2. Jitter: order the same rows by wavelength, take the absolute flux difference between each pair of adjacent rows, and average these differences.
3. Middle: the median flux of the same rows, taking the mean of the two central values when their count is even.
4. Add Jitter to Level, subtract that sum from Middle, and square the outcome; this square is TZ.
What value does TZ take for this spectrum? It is 11.7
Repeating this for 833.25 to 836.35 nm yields 15.1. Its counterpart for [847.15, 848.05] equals 13.6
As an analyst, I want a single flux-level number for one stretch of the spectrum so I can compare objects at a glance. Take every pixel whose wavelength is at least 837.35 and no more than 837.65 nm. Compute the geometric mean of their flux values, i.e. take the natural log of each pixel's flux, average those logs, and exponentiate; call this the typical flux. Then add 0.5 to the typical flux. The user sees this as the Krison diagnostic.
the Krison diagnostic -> 31.4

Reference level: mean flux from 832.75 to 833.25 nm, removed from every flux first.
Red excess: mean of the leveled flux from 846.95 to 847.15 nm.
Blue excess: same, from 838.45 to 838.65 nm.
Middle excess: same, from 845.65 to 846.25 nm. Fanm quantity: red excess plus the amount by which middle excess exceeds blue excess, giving -5.9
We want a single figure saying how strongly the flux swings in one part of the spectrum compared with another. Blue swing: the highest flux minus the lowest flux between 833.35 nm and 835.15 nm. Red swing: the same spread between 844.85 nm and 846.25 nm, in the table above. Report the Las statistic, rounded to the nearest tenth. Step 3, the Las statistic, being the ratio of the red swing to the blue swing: 4.1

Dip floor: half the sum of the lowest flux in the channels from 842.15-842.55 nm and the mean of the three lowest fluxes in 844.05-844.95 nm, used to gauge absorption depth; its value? 27.8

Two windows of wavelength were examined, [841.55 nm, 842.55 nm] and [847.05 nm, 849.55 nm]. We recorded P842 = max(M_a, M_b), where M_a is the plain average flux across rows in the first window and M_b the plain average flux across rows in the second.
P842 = 28.9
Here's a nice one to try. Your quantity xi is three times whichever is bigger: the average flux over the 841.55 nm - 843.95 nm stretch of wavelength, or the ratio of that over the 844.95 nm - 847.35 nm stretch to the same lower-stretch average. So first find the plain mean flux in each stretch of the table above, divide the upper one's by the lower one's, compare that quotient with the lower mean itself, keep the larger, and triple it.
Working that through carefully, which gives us 87.6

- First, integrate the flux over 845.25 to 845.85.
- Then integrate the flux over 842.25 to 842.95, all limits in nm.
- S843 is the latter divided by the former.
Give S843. 1.2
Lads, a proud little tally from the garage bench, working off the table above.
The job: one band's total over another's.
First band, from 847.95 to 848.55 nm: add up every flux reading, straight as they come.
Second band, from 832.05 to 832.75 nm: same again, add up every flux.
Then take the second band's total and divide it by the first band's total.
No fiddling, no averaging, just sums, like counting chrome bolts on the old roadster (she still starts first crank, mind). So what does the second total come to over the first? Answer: 1.1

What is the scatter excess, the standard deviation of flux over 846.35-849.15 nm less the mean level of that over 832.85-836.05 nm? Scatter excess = -27.5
